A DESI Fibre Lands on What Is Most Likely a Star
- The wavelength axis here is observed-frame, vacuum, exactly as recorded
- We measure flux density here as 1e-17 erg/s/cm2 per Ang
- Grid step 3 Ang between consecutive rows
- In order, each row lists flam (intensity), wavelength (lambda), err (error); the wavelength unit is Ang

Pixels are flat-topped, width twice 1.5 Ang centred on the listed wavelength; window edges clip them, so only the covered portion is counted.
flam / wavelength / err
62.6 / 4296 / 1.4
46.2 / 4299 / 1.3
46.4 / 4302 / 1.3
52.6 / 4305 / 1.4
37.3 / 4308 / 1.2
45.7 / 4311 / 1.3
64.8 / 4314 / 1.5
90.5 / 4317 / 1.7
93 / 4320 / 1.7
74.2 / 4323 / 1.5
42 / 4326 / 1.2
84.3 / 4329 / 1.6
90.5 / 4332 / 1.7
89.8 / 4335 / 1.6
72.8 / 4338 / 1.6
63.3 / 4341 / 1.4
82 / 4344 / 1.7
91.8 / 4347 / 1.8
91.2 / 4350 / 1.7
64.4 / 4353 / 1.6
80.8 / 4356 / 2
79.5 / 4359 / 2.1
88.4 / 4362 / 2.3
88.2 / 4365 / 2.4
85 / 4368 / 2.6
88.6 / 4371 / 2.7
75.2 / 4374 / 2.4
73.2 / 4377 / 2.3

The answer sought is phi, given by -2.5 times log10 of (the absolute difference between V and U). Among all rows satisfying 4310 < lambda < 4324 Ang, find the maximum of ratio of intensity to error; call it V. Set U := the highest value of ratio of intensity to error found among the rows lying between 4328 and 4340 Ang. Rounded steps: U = 56.1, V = 54.7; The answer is -0.4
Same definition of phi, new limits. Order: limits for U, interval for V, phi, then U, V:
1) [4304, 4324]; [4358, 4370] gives -3.0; 54.7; 38.4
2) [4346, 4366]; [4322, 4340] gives -1.0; 53.6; 56.1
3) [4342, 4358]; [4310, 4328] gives -0.1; 53.6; 54.7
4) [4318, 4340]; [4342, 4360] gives -1.0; 56.1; 53.6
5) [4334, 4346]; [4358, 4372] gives -3.1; 56.1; 38.4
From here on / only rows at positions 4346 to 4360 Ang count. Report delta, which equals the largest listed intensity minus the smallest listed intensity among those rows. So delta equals 27.4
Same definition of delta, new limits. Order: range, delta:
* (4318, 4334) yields 51.0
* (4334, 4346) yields 26.5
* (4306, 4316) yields 27.5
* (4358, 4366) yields 8.9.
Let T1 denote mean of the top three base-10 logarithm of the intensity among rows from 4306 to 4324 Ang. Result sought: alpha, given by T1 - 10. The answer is -8.07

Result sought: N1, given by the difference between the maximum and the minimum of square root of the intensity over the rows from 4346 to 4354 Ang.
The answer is 1.6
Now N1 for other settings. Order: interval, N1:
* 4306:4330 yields 3.5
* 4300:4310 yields 1.1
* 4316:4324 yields 1.0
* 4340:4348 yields 1.6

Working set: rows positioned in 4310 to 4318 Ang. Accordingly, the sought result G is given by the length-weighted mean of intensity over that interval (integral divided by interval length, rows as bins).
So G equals 67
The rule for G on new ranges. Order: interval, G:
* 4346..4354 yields 83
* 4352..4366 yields 81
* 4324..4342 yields 74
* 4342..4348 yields 85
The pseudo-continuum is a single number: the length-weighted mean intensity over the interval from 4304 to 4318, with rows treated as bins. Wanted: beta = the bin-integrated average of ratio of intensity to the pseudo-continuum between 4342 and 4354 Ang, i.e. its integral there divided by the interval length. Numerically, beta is 1.44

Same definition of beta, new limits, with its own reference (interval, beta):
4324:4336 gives 1.33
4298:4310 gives 0.80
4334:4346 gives 1.35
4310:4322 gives 1.31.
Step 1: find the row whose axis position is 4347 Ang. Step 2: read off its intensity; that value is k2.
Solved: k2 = 91.8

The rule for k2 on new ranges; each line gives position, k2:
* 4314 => 64.8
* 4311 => 45.7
